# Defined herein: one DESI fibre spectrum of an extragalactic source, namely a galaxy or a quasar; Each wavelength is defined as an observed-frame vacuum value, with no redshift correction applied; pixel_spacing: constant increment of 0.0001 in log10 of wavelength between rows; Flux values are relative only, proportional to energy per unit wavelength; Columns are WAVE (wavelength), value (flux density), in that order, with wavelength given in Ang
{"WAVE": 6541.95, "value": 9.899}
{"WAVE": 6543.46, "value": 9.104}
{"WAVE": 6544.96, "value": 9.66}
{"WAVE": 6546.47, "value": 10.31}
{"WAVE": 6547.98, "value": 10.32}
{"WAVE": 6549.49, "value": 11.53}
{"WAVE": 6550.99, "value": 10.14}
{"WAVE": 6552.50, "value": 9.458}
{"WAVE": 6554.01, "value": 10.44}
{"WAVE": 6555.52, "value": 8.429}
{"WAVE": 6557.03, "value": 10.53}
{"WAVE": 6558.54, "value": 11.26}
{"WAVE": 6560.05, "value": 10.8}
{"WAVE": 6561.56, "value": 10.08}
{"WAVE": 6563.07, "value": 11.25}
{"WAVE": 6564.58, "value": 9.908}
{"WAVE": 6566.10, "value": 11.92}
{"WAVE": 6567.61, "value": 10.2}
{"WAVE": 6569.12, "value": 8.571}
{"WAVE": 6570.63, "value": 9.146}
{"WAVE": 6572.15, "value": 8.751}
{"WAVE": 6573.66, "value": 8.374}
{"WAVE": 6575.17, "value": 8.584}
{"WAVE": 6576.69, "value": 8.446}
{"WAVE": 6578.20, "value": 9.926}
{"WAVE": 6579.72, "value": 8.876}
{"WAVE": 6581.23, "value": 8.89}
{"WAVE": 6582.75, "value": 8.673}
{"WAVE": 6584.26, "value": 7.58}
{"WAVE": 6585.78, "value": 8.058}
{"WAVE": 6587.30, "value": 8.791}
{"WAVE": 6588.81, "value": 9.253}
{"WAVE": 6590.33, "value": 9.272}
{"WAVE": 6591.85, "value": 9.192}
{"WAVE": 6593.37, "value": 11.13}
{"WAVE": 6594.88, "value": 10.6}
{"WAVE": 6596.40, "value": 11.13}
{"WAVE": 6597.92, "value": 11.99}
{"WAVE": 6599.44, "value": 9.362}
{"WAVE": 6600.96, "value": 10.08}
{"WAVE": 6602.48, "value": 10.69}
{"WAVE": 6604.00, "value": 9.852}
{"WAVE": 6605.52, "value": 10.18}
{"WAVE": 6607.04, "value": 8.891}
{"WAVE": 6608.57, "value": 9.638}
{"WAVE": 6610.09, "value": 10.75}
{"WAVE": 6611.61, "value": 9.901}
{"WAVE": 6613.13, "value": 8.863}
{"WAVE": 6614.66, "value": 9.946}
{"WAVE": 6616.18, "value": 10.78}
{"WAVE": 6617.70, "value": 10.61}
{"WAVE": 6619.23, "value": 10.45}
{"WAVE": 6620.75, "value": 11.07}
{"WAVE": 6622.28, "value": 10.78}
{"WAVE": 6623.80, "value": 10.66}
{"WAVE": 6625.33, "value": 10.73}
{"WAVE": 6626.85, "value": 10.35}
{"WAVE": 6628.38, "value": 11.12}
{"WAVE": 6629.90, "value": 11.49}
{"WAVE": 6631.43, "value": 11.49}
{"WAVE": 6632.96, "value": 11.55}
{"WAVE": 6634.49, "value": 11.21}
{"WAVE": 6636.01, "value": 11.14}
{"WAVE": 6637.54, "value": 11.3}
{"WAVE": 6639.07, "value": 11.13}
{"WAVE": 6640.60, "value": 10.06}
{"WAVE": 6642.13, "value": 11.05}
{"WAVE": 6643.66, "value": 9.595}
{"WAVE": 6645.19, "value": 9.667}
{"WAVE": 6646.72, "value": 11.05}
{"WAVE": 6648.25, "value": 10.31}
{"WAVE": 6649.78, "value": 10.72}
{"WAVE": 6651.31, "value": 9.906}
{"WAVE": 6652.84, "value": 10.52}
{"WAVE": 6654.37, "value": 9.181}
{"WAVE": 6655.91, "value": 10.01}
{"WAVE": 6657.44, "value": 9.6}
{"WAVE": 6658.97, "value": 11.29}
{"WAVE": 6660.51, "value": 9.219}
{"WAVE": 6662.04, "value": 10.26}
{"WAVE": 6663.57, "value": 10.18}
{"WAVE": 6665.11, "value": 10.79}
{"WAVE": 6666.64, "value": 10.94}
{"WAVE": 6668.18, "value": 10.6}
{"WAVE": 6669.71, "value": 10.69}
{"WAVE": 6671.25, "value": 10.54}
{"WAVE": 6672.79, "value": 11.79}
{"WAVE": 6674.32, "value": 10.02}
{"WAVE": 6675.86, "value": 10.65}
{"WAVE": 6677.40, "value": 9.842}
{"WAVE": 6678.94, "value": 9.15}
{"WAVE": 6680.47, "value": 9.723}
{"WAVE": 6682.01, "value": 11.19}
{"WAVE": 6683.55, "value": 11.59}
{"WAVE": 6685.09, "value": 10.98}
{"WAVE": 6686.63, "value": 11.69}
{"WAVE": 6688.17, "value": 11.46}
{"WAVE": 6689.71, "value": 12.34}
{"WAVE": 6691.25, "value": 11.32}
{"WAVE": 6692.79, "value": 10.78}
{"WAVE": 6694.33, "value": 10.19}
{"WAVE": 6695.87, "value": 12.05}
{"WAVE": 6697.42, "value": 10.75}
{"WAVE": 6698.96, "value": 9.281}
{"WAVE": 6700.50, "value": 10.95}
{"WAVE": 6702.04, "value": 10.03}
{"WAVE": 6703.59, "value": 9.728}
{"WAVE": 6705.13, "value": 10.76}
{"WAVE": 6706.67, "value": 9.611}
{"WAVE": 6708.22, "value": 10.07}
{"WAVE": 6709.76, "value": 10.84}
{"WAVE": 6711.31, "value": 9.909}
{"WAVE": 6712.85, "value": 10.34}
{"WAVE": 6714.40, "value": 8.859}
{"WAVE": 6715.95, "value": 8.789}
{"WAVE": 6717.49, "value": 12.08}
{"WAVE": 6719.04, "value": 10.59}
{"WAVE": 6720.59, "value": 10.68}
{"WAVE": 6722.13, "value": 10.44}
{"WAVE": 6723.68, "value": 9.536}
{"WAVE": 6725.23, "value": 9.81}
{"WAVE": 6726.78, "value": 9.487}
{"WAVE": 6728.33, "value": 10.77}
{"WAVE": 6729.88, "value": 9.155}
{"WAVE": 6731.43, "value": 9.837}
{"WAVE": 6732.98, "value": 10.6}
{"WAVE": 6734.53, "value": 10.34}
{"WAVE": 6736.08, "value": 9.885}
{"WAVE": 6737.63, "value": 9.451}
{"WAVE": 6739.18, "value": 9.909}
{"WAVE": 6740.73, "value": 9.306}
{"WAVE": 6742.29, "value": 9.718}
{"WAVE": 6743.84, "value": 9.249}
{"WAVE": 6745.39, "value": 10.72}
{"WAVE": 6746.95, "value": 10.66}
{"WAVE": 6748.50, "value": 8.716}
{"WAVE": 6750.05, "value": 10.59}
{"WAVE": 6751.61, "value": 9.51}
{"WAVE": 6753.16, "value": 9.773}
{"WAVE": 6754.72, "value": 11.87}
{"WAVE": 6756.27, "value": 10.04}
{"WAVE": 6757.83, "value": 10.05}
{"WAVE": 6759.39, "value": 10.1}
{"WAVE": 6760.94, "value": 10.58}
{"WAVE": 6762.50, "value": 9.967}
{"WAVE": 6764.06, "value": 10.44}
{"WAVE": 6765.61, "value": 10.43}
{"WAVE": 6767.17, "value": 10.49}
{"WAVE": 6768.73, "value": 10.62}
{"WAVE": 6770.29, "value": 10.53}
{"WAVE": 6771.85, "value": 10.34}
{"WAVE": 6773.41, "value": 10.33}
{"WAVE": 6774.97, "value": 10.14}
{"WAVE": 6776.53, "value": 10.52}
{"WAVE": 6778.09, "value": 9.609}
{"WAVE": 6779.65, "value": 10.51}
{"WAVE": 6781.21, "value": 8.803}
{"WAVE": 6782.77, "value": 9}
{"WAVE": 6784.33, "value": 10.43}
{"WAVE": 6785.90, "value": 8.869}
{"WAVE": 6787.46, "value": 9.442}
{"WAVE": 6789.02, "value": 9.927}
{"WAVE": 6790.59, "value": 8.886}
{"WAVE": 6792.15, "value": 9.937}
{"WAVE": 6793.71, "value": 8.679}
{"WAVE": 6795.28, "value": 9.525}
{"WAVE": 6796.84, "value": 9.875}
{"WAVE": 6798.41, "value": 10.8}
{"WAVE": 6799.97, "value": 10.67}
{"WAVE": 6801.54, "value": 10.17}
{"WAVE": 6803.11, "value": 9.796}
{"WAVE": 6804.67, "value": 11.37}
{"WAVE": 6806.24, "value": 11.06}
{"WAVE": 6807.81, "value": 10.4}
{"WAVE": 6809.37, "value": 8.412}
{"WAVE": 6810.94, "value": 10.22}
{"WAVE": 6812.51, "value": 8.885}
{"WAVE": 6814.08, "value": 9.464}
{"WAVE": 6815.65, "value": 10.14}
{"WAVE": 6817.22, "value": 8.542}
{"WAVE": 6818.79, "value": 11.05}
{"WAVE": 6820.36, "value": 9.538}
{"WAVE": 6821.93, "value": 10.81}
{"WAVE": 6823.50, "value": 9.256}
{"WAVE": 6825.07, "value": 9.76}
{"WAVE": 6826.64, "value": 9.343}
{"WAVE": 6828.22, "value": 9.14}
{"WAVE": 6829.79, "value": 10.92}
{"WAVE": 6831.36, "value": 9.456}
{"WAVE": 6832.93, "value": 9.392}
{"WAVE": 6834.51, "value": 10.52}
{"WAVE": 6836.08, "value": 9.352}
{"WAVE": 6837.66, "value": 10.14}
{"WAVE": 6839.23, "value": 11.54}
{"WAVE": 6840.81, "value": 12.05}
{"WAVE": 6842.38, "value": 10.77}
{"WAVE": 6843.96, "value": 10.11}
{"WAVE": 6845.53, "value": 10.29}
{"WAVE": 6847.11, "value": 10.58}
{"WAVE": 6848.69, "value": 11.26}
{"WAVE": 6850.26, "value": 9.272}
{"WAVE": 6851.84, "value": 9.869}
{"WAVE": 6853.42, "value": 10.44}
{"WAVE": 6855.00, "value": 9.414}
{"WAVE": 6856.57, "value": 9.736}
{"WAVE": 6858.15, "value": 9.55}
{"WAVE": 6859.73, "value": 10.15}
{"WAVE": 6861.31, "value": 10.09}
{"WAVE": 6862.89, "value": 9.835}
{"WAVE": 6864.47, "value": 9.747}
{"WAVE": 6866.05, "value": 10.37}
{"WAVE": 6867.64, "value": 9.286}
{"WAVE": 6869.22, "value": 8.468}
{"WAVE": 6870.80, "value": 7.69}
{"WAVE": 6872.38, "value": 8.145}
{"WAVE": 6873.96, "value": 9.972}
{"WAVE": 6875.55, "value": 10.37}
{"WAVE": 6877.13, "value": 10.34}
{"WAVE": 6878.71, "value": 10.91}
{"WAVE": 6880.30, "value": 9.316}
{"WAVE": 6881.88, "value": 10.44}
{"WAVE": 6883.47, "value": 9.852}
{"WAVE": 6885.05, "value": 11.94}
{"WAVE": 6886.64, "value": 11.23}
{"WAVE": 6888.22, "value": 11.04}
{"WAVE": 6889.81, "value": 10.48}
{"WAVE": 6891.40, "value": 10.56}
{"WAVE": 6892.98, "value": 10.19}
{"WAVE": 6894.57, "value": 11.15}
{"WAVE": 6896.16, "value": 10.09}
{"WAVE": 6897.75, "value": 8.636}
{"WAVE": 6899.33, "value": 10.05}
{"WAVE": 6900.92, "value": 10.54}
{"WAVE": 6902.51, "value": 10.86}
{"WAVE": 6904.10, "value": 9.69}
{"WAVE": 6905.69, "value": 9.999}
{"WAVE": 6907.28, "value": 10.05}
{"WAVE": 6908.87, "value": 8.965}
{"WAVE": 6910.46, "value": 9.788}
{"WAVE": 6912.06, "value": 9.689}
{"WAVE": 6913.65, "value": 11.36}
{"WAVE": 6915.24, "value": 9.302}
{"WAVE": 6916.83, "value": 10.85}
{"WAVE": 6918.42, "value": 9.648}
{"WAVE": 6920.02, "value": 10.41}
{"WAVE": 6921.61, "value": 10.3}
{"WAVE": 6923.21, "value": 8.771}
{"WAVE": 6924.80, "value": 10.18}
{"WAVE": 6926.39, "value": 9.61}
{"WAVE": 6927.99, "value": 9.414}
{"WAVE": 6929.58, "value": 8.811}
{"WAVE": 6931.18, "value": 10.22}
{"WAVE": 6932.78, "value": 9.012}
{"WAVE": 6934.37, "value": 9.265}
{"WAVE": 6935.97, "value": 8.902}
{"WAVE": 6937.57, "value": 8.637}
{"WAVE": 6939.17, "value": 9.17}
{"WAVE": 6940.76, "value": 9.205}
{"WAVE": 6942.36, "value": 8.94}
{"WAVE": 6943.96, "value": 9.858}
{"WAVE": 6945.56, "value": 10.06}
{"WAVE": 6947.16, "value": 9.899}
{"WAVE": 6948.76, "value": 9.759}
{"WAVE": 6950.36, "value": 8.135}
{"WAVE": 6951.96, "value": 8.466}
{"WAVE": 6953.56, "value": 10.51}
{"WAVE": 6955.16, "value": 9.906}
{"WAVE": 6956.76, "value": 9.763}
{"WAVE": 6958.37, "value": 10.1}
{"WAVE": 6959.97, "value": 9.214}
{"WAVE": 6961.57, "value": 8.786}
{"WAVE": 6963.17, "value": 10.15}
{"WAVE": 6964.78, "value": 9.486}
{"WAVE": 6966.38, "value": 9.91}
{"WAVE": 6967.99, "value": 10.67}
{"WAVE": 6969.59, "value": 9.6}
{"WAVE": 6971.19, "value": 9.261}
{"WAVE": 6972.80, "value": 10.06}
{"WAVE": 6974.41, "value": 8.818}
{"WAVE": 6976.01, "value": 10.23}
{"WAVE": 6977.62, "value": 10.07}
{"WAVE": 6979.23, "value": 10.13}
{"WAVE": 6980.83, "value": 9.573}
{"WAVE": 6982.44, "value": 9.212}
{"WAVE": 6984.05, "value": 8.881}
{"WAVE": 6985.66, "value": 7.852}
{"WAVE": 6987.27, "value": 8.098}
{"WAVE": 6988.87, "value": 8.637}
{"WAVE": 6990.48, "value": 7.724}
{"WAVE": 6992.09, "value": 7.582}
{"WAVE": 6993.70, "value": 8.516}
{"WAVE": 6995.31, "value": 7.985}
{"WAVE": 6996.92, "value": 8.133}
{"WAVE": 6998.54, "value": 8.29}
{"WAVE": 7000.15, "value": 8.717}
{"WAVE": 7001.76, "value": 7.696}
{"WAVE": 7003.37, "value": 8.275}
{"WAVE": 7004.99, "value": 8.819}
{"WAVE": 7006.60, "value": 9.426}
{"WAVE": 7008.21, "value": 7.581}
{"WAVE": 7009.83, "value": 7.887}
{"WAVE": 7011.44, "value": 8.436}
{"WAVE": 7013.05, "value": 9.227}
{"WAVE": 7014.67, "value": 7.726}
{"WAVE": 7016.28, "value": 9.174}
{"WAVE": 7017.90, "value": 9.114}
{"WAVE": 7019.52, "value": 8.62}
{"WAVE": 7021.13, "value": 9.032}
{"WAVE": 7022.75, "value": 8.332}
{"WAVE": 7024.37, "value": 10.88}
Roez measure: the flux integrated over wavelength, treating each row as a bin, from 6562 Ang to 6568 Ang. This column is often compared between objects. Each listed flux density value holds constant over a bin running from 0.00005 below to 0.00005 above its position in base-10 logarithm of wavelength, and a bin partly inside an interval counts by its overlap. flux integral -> 65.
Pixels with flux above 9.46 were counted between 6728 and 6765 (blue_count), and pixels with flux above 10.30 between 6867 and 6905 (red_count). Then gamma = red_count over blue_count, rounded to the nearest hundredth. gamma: 0.63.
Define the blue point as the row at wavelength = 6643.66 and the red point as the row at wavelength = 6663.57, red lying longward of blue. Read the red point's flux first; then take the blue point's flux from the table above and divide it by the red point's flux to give 0.94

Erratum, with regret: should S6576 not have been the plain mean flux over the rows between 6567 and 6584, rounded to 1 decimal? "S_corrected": 8.9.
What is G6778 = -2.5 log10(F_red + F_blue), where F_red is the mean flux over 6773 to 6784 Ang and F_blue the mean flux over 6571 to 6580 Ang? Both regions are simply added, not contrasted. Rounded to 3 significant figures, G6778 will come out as -3.18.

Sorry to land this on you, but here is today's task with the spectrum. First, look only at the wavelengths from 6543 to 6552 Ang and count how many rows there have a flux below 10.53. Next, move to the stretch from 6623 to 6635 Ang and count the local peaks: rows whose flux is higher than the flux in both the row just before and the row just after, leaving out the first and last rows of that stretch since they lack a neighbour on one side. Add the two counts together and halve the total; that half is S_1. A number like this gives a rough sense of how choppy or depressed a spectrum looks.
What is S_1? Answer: 3.5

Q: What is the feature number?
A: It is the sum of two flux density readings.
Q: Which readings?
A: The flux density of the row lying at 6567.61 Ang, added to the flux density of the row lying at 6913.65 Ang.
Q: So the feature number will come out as 21.6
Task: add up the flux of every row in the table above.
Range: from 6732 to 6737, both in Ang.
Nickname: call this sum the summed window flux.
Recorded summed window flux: 30.8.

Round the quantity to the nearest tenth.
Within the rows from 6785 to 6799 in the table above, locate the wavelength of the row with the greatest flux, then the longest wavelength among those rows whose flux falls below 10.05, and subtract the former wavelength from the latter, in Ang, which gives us -1.6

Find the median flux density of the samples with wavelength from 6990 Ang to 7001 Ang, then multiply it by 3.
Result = 24.4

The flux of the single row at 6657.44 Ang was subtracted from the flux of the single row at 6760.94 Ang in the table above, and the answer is 0.98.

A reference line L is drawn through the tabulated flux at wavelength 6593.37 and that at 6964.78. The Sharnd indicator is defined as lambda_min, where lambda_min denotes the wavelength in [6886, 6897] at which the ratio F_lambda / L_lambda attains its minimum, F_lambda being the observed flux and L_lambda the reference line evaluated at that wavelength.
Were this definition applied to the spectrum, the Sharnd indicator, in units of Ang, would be 6896.16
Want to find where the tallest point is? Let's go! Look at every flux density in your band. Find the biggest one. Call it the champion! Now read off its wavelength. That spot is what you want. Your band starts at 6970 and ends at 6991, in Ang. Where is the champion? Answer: 6976.01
